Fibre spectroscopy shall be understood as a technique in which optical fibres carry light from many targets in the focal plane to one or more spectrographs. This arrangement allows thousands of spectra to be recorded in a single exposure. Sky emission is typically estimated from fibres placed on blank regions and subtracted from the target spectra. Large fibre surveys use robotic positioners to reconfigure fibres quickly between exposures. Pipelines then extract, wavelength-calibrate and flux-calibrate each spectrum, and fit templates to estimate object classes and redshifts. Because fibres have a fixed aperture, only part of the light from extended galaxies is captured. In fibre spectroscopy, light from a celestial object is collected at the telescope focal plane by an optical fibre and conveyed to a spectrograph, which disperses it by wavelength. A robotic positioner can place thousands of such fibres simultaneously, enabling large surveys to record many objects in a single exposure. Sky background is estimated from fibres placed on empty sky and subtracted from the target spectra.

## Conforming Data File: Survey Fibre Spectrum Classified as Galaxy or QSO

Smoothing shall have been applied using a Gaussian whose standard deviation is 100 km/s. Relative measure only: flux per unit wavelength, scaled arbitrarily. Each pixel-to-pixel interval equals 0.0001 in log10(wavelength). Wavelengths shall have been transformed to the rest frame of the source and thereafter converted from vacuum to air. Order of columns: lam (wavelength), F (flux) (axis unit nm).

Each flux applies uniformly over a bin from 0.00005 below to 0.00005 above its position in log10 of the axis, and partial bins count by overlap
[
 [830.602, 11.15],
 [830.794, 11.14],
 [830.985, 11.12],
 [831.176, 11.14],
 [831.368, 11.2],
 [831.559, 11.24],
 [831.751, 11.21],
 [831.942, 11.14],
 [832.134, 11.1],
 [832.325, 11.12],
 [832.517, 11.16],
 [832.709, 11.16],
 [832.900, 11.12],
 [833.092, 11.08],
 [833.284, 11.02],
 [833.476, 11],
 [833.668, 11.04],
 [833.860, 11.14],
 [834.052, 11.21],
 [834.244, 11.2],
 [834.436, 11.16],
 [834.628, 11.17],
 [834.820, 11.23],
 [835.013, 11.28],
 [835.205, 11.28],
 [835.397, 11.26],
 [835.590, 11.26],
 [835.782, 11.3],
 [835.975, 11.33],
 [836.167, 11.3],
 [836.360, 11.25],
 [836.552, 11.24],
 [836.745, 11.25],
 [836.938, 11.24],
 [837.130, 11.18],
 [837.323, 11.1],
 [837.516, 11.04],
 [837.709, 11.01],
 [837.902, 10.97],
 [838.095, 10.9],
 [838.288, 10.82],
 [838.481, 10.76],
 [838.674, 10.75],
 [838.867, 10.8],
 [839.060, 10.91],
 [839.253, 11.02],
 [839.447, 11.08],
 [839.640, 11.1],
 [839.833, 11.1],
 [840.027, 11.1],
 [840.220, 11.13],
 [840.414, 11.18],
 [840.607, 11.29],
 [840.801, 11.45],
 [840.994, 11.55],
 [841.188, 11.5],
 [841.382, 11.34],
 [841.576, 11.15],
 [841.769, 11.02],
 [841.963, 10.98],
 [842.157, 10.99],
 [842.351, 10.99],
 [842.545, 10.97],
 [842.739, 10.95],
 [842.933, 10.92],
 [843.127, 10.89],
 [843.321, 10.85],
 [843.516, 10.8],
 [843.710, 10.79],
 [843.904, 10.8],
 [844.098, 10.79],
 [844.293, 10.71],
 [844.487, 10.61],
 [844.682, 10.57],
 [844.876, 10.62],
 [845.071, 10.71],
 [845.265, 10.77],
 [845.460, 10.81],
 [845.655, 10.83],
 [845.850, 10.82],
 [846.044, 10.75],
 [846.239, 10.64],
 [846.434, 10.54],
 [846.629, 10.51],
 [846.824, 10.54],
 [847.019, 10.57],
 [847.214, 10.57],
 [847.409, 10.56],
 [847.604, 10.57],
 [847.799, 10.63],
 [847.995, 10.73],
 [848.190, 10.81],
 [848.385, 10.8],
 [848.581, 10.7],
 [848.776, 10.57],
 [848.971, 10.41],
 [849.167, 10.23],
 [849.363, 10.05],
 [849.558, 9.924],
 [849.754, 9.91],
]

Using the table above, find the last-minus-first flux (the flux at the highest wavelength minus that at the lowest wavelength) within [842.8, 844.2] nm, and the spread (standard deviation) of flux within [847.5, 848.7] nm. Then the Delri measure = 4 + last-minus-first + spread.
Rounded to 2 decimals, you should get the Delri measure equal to 3.96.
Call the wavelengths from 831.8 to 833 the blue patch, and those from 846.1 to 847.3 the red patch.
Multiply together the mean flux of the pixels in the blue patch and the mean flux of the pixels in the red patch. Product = 118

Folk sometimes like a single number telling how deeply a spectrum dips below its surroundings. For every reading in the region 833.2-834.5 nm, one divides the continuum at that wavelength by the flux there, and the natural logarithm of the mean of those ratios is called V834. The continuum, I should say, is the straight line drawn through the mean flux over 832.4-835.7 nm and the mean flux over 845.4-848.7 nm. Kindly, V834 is 0.0055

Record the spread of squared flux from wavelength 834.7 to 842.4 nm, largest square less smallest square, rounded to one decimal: 17.8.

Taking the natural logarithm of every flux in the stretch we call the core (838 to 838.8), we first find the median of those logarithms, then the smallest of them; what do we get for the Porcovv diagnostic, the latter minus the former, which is -0.0037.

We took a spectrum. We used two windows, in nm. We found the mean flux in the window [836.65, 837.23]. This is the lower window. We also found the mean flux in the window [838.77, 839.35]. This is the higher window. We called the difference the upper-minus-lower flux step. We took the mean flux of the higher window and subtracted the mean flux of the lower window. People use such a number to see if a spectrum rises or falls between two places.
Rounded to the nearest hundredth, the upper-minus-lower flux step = -0.31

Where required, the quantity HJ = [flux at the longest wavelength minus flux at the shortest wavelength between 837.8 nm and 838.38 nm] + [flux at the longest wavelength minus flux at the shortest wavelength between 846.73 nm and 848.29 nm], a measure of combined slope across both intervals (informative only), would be 0.1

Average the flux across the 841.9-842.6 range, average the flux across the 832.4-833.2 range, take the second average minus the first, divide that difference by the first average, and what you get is 0.01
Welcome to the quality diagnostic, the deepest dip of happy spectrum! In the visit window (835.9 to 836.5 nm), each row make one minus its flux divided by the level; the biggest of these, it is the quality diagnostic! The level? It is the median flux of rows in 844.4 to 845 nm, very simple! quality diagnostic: -0.06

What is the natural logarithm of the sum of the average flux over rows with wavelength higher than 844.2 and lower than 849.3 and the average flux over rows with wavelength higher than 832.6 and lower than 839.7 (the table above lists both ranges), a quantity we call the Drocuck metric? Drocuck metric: 3.08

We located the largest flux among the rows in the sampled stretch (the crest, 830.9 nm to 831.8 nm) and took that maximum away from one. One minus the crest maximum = -10.2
